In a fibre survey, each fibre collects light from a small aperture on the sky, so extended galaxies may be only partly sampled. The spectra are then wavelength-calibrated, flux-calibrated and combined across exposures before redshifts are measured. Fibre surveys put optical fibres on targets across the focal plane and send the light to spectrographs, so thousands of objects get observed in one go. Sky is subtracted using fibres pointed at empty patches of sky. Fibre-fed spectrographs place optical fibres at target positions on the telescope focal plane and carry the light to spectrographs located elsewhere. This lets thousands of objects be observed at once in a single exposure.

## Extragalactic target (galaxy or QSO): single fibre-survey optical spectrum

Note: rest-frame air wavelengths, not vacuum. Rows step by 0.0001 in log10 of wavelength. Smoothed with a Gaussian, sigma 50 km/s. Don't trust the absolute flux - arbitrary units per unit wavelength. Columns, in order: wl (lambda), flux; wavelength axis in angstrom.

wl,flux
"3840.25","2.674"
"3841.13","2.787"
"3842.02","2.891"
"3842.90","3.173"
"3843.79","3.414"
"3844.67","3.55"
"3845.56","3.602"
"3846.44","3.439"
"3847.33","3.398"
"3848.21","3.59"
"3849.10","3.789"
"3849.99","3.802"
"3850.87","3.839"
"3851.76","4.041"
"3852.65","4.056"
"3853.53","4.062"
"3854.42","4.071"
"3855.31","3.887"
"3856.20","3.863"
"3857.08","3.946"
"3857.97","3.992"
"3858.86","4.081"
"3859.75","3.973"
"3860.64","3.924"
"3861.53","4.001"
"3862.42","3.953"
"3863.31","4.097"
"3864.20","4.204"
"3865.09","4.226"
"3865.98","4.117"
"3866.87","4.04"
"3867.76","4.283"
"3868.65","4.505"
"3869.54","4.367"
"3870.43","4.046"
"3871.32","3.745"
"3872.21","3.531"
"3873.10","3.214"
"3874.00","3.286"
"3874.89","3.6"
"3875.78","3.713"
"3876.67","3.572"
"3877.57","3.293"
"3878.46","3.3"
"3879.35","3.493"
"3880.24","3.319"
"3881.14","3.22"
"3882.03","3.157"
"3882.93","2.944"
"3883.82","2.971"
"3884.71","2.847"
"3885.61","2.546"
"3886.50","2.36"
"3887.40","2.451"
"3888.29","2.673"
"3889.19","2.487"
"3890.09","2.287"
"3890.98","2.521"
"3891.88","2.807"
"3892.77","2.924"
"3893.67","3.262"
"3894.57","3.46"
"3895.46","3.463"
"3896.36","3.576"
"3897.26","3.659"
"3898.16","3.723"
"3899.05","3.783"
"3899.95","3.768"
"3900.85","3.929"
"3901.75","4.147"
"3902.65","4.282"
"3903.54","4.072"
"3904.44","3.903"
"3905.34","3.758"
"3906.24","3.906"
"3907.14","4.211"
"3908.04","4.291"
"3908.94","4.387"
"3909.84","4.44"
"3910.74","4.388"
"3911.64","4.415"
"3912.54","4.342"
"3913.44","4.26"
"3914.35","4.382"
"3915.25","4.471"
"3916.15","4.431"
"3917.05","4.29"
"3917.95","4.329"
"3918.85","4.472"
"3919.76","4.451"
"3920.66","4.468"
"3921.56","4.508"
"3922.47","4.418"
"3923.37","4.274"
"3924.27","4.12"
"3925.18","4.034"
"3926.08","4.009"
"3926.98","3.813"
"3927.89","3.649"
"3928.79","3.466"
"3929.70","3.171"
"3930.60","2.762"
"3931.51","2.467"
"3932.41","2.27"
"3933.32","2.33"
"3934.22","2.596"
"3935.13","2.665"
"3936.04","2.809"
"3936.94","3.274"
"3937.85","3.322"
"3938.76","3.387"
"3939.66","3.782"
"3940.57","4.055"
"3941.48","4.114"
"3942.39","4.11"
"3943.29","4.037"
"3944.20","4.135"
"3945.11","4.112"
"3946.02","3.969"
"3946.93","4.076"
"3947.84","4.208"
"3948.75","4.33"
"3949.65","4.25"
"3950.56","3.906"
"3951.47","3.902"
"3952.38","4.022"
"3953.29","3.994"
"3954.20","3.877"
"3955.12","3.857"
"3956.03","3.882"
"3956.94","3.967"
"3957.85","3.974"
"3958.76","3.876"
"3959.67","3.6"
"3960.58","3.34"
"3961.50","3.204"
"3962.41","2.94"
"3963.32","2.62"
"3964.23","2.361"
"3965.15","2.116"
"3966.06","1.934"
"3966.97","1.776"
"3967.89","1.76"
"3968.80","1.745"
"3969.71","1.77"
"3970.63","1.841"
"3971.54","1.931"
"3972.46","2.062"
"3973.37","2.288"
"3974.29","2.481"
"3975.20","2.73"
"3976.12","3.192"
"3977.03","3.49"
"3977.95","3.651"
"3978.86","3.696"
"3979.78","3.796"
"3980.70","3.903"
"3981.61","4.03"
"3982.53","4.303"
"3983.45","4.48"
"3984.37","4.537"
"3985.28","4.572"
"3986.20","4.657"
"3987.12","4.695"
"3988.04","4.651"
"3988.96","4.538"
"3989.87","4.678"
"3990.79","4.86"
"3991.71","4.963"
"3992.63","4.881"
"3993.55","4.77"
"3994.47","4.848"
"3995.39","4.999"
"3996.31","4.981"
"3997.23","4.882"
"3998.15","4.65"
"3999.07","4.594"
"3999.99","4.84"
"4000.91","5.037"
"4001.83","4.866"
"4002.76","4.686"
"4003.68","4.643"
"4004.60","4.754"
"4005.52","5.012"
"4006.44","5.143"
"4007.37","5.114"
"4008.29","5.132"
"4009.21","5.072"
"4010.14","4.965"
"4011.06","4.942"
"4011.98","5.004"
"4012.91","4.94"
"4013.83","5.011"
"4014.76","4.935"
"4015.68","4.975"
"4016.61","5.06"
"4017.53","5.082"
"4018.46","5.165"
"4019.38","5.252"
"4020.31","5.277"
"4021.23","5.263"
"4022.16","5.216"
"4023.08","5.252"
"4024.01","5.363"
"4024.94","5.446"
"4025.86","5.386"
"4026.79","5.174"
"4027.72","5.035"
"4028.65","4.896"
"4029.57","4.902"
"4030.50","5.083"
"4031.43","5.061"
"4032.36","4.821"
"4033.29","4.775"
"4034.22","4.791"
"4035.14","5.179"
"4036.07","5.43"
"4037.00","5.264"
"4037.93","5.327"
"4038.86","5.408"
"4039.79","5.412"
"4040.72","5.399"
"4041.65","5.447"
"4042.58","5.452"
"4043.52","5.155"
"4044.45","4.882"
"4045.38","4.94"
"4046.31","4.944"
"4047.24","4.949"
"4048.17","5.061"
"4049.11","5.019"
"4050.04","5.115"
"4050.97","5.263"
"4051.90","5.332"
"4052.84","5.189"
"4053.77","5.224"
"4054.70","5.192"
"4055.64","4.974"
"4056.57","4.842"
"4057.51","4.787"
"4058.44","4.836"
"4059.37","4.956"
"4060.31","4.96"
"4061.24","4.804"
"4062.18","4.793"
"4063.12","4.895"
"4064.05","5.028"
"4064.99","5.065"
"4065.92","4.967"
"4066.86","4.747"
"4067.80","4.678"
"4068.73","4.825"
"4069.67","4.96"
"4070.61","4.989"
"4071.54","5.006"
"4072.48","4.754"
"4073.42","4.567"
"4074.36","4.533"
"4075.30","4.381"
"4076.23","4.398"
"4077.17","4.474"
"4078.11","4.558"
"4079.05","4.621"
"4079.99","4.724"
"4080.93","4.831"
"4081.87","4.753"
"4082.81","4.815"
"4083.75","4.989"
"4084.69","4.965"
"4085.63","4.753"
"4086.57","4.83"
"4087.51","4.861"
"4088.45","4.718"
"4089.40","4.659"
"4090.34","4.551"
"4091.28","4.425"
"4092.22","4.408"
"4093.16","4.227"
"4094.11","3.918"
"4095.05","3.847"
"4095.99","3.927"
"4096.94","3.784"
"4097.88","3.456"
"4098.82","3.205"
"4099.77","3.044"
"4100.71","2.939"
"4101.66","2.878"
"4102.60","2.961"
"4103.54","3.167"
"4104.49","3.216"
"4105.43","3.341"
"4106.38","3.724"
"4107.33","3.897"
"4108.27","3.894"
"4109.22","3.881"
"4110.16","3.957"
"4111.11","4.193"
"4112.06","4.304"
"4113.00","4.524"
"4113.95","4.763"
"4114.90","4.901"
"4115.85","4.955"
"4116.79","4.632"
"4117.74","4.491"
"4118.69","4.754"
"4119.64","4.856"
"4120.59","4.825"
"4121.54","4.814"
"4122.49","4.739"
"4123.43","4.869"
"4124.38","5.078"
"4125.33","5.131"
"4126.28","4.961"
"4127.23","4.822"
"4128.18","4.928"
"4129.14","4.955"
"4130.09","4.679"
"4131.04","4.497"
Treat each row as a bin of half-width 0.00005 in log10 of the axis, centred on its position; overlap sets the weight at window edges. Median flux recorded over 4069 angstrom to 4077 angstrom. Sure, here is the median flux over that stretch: 4.66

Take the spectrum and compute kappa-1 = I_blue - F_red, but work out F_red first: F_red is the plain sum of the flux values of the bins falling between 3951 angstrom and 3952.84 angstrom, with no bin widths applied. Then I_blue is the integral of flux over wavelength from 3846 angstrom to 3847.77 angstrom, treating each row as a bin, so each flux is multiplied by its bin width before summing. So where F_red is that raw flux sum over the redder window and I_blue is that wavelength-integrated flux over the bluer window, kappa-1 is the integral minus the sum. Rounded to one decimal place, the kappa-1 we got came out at -1.9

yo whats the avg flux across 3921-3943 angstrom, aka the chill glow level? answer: 3.5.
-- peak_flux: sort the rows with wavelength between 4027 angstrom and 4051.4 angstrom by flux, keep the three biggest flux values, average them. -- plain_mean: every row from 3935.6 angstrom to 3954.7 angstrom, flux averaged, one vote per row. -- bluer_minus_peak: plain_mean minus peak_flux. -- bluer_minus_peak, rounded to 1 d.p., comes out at -1.6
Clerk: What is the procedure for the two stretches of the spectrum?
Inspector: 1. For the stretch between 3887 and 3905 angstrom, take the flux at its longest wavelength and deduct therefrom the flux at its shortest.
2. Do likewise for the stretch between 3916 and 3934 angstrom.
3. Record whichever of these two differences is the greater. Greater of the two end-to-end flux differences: 1.5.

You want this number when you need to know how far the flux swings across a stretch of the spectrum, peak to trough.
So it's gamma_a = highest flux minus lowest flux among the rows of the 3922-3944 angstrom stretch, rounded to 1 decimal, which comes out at 2.1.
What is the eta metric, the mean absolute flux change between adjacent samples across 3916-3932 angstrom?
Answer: 0.14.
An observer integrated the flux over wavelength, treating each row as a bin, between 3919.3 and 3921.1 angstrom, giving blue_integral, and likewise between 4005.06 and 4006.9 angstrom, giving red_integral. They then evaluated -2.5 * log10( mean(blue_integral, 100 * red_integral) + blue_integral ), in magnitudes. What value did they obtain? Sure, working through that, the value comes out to -6.70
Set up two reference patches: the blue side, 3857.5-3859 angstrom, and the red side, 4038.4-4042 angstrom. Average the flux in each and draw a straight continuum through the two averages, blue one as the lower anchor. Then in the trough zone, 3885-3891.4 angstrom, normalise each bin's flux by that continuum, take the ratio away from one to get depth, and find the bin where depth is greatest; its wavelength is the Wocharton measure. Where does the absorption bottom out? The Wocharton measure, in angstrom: 3890.09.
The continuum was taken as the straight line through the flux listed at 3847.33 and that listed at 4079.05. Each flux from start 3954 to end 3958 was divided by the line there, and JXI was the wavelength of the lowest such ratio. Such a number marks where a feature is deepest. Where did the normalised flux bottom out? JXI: 3955.12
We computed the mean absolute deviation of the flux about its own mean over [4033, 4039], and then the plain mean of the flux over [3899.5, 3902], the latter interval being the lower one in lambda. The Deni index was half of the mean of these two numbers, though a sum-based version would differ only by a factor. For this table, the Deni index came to 1.04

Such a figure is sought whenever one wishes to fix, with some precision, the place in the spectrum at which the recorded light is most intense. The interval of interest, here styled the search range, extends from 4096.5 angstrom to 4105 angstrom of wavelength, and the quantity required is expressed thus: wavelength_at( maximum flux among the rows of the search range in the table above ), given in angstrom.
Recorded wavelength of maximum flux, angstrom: 4096.94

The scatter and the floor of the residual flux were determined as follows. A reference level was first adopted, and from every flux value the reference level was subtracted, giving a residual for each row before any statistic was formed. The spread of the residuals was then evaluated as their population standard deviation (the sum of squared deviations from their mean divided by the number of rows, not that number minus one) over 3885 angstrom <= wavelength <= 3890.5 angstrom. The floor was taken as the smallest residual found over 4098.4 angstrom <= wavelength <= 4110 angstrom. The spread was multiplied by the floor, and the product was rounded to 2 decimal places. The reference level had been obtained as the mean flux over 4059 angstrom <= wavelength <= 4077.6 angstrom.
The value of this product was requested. -0.24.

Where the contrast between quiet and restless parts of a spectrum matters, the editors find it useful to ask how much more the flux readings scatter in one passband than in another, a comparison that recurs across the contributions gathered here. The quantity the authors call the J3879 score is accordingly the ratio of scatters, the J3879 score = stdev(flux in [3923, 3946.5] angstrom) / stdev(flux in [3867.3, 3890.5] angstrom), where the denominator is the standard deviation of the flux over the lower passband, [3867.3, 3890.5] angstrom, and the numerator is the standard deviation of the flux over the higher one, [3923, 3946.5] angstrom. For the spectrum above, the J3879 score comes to 1.1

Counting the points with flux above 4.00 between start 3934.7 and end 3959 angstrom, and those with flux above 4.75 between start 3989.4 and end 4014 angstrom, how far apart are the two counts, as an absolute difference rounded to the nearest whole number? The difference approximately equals 11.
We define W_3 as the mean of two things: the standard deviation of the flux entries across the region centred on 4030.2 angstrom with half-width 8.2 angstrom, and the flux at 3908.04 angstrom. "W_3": 2.3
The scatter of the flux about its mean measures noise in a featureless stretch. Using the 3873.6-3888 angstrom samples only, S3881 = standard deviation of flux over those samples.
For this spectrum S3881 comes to 0.4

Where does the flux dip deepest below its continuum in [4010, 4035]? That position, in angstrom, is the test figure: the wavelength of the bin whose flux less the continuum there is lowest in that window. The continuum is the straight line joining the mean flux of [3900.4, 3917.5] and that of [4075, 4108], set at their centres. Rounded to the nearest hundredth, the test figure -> 4033.29 angstrom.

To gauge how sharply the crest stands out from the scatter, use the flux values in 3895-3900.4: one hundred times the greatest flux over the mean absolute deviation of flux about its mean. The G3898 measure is 3941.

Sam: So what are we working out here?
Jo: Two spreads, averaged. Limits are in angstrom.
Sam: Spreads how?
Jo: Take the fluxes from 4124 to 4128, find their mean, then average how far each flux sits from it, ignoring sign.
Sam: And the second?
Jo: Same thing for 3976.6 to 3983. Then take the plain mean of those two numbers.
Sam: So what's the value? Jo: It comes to 0.16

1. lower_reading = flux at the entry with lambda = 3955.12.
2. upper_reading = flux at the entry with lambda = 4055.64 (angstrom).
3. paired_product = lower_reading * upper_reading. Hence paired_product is 19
